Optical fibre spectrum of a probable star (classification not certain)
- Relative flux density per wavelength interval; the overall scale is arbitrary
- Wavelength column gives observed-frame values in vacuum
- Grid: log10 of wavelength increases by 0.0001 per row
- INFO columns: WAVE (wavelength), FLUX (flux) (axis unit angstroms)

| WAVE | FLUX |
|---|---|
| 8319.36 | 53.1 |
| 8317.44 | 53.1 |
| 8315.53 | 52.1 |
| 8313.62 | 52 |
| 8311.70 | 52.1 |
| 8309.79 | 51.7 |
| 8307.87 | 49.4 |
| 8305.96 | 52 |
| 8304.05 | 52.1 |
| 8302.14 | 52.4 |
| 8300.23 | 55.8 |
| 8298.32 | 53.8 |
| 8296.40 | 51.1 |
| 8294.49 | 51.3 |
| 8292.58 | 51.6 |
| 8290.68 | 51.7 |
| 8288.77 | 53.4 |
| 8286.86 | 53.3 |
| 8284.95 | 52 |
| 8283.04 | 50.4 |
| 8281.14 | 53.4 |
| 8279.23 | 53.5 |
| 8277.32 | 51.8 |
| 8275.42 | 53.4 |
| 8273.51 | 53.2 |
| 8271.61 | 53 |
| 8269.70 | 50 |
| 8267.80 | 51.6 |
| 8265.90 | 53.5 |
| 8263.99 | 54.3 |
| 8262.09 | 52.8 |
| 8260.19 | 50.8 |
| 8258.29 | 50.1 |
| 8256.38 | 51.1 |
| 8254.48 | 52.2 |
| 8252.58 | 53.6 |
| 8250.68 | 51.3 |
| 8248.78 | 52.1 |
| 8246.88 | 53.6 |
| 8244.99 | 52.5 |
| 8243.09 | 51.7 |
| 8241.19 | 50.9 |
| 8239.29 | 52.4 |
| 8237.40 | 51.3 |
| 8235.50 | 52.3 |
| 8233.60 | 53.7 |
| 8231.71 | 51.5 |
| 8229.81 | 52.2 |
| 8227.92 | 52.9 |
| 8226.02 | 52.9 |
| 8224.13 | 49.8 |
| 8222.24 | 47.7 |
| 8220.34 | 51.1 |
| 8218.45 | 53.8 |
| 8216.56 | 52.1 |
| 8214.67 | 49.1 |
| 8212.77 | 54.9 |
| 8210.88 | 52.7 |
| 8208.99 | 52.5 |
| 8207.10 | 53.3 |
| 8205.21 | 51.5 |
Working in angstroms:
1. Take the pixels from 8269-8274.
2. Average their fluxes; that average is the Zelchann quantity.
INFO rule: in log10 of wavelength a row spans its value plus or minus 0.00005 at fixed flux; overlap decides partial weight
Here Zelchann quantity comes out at 52.1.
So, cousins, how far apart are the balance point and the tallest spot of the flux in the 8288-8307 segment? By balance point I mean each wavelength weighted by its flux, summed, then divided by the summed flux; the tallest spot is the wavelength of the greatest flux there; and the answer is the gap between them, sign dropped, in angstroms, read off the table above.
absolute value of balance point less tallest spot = 2.8 angstroms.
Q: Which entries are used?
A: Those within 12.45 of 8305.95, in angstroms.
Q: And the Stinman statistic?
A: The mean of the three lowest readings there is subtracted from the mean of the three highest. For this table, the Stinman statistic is 3.6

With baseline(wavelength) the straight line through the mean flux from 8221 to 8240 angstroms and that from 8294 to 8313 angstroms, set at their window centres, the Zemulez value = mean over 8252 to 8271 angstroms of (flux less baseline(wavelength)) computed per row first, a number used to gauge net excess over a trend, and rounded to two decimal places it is 0.12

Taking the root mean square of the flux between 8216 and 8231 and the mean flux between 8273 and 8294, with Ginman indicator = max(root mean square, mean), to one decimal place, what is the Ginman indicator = 52.5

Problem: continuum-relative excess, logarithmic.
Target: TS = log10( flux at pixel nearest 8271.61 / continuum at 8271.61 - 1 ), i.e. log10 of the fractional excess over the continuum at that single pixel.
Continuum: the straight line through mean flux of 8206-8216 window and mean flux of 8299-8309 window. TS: -1.94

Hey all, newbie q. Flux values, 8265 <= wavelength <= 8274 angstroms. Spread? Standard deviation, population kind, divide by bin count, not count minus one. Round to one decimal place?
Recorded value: 1.3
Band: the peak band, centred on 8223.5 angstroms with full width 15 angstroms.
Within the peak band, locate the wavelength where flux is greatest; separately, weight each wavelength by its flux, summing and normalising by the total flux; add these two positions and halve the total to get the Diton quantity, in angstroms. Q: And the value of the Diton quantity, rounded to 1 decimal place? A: 8220.8 angstroms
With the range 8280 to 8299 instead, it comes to 8294.0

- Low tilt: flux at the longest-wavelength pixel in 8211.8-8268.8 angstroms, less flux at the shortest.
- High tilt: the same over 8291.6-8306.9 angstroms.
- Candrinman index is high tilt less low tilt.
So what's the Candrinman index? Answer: 4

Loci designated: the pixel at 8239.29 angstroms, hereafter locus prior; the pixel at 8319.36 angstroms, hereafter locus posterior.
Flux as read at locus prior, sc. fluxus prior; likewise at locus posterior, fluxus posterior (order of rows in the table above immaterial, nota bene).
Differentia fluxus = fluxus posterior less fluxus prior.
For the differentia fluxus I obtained 0.7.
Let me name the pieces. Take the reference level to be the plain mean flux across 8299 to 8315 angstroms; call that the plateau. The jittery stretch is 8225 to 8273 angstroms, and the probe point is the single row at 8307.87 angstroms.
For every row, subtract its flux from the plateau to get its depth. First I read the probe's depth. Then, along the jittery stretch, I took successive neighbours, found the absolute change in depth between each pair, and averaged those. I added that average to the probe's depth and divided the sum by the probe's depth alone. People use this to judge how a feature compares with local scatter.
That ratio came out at 1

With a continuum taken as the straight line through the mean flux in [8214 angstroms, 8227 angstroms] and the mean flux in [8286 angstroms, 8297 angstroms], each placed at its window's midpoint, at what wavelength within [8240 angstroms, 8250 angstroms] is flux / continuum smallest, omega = 8241.19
